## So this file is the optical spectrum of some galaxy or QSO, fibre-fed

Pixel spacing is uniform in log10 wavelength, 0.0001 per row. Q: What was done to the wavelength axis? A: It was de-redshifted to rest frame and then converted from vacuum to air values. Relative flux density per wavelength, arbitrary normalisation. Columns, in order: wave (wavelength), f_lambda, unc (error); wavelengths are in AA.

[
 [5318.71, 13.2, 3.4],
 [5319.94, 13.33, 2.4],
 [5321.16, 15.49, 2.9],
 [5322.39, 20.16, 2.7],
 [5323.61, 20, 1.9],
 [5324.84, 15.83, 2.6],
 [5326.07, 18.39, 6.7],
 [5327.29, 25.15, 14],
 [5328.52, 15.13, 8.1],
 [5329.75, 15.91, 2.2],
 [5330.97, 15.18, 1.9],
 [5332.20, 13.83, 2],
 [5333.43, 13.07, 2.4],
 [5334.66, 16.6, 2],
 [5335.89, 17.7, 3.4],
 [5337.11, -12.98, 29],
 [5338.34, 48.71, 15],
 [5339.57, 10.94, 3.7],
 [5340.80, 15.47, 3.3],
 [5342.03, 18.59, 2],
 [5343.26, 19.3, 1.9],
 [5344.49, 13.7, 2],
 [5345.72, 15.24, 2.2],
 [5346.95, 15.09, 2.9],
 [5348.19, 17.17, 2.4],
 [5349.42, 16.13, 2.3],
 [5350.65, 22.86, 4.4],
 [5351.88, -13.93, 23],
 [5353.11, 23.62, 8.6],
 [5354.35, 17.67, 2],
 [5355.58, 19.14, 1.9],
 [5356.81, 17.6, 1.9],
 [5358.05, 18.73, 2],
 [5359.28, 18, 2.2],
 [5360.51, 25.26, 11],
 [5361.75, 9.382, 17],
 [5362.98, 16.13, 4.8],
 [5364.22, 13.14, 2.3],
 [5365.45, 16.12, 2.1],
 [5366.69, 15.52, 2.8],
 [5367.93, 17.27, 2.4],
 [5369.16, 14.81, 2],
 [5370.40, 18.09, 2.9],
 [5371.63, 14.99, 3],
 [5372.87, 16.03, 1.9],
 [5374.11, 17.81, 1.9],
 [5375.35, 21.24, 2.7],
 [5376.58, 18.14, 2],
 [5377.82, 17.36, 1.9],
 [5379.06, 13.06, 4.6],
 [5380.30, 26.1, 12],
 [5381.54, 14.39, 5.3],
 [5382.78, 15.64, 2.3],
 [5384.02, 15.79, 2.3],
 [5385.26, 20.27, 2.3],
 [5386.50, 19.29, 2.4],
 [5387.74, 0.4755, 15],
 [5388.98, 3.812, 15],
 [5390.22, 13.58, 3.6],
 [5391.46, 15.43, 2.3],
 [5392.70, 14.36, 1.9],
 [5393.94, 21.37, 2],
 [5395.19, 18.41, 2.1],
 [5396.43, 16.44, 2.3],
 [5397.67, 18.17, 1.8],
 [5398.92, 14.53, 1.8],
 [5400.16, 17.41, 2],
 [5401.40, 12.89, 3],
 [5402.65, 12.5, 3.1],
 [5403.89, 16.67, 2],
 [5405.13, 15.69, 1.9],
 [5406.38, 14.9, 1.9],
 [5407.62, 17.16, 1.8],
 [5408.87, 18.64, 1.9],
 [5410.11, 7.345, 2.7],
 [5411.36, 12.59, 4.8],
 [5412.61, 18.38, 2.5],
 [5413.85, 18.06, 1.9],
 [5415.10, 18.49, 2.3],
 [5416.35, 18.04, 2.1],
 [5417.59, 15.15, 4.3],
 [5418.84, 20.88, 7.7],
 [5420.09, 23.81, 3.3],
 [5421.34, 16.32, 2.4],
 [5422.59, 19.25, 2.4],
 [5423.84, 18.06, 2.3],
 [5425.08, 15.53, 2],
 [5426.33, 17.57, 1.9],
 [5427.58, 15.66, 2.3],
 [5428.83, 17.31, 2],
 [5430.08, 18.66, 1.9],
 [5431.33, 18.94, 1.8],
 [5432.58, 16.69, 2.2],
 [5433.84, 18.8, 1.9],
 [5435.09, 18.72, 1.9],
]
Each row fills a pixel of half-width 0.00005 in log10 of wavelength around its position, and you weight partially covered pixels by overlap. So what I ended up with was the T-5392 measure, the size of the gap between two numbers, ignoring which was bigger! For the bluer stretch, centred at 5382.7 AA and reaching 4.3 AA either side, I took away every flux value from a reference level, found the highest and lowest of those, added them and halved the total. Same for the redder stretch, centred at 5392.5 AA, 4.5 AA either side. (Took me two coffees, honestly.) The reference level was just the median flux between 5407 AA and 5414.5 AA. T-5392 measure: 7.0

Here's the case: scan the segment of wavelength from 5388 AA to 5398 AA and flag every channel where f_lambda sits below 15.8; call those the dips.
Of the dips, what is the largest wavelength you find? 5392.70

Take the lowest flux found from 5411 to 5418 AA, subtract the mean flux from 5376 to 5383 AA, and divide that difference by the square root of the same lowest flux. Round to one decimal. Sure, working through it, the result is -1.4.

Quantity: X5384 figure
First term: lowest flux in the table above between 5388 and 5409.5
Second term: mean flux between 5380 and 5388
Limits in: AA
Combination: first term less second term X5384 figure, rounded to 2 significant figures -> -12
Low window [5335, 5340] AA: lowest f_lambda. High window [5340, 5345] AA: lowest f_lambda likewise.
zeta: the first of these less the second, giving -27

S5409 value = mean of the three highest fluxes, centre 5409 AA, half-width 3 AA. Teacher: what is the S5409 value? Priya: 17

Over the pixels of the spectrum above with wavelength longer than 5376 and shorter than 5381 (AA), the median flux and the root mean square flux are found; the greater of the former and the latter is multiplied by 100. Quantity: 1925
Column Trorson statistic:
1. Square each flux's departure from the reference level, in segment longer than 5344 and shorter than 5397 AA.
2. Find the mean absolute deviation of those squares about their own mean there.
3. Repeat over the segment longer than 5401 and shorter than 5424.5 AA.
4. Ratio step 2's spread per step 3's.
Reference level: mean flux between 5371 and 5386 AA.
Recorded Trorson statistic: 4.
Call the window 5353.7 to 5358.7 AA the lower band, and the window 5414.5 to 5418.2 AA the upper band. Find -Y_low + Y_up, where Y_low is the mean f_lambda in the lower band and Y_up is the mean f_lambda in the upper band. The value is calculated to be -1.1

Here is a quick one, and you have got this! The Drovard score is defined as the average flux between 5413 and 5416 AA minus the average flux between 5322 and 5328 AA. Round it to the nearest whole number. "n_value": -2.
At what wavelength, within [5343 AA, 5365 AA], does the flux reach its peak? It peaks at 5360.51 AA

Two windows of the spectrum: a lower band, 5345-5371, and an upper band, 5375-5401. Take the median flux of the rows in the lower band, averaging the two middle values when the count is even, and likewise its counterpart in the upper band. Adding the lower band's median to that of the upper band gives 33.6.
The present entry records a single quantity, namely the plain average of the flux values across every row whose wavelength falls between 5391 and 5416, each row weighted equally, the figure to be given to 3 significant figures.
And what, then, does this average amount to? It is 16.0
